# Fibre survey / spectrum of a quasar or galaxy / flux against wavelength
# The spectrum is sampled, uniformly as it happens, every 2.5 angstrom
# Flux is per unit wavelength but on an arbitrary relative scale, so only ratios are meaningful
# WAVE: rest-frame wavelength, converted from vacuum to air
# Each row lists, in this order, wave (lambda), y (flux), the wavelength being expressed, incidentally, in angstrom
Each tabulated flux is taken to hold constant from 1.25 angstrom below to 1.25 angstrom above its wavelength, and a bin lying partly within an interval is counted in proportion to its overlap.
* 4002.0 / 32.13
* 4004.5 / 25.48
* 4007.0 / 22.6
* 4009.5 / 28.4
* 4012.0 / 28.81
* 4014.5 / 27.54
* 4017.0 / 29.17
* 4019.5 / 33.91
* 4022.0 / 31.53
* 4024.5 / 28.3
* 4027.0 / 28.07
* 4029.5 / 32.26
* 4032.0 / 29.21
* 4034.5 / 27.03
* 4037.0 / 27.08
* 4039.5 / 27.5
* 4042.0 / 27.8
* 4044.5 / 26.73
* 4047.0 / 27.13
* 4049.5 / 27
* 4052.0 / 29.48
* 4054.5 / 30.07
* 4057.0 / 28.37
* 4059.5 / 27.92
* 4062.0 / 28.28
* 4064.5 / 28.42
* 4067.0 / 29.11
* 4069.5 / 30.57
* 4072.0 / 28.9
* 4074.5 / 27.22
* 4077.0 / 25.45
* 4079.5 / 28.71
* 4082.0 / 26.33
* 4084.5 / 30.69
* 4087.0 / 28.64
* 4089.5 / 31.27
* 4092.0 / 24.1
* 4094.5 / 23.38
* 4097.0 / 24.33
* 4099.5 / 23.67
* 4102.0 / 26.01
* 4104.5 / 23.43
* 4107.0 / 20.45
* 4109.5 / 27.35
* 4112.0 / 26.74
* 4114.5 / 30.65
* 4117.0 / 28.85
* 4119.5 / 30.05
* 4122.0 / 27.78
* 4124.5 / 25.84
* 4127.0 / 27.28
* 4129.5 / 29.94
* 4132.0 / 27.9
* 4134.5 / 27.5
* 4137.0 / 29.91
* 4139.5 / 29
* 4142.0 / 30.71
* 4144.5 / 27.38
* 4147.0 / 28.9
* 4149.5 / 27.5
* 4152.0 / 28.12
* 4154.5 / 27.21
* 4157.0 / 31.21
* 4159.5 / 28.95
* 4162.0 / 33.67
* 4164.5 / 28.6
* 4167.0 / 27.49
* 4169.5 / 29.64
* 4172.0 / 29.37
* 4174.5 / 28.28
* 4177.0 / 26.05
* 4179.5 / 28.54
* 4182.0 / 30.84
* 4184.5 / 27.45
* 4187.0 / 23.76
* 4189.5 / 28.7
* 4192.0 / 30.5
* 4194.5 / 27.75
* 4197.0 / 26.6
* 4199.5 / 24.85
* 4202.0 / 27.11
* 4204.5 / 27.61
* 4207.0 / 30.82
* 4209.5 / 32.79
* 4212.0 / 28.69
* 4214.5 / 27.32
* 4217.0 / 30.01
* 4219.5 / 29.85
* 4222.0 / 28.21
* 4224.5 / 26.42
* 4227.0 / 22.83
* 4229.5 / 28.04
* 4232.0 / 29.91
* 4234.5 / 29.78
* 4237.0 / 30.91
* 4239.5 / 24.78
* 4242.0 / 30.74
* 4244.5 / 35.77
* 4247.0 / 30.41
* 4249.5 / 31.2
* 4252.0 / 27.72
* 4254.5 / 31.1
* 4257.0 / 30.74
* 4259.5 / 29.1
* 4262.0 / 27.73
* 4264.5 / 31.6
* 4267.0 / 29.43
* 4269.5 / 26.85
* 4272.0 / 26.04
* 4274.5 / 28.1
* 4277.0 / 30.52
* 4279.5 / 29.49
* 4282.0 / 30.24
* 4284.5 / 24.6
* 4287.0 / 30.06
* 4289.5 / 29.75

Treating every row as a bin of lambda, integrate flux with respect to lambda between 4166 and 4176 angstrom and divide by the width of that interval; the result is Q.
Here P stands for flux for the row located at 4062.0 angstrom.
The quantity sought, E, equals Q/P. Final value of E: 1.01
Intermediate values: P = 28.28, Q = 28.7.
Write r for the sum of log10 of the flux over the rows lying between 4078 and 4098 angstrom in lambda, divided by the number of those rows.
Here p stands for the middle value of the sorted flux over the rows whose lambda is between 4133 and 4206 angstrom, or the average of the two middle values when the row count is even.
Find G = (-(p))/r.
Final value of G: -19.8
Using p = 28.3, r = 1.43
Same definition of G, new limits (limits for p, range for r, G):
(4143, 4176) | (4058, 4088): -19.7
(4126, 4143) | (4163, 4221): -20.0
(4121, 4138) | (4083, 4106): -19.6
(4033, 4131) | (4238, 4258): -18.6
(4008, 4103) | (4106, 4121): -19.7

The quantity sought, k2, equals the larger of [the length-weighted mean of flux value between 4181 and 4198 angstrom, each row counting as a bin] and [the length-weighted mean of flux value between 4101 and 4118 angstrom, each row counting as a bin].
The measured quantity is 27.9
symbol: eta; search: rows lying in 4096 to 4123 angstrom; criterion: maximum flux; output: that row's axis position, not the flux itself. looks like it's 4114.5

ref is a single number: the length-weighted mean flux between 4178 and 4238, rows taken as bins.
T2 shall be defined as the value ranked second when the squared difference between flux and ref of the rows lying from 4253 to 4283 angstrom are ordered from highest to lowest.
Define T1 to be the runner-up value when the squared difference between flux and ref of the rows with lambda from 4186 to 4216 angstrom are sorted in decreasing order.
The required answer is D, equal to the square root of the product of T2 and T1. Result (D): 13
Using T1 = 20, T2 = 8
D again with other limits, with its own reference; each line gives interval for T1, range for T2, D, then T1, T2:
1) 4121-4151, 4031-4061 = 4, 6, 2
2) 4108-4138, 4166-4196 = 6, 6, 7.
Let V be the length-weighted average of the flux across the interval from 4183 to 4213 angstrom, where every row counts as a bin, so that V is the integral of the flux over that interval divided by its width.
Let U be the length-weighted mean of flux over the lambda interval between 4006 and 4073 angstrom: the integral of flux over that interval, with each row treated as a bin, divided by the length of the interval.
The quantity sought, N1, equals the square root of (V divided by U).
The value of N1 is 0.99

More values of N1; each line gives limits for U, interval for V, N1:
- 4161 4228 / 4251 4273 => 1.01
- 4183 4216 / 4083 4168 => 1.00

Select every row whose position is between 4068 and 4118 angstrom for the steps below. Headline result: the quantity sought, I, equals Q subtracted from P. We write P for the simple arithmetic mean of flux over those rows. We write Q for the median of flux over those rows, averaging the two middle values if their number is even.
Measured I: -0.14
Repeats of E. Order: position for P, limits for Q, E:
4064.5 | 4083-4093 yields 1.01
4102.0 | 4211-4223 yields 1.11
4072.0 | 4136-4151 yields 1.00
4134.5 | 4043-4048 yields 0.98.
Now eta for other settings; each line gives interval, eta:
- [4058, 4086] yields 4084.5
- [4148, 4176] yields 4162.0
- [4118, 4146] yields 4142.0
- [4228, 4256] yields 4244.5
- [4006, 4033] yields 4019.5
